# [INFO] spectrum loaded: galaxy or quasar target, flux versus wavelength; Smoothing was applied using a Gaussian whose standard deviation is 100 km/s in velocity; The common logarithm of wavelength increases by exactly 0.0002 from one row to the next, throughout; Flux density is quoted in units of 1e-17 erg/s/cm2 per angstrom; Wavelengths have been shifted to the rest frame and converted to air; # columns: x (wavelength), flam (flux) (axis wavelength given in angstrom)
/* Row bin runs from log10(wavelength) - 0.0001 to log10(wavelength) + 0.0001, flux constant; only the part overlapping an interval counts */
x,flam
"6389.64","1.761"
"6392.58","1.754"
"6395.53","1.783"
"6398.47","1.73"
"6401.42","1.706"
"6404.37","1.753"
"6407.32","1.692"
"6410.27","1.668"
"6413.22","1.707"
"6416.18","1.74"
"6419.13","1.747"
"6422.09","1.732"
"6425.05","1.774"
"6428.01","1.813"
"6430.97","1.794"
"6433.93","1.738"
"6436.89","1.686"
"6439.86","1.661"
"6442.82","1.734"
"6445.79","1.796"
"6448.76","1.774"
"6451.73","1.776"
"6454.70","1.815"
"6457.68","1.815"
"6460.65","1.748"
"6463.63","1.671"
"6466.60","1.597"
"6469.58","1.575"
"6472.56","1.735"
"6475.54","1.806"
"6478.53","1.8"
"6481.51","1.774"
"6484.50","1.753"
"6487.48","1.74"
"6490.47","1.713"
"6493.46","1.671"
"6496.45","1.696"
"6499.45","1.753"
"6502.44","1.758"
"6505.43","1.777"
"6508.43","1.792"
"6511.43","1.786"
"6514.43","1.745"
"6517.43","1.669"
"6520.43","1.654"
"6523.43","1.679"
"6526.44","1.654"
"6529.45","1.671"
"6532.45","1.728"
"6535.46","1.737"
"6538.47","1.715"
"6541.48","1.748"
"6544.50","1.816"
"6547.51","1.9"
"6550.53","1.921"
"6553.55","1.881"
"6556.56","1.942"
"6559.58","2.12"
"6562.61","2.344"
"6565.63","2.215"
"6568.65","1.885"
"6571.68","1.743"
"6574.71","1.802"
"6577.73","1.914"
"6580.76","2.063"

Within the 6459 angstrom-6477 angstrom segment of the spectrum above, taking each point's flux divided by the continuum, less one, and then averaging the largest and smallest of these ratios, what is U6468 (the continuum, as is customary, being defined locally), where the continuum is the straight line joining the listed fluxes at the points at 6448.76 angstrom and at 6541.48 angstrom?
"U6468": -0.043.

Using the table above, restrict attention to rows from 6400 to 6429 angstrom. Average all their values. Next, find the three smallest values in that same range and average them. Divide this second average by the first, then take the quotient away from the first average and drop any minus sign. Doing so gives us 0.76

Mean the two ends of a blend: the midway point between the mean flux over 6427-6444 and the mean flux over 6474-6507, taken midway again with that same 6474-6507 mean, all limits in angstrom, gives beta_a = 1.75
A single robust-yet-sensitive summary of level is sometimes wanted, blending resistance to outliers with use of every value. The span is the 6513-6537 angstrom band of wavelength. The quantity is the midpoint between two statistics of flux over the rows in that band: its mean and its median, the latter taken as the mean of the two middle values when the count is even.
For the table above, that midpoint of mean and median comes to 1.684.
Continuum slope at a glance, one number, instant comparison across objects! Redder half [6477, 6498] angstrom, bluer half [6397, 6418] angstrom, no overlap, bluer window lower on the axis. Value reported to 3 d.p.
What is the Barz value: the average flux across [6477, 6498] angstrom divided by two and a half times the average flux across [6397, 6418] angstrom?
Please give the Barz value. 0.405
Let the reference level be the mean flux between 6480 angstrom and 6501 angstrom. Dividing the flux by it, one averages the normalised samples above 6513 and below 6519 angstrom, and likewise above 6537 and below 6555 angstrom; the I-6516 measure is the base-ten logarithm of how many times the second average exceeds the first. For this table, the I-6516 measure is 0.030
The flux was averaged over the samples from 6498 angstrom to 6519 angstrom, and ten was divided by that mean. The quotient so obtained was 5.70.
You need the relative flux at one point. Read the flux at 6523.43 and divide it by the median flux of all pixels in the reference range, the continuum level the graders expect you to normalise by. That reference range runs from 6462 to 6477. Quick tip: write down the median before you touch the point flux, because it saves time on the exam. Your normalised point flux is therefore 1.00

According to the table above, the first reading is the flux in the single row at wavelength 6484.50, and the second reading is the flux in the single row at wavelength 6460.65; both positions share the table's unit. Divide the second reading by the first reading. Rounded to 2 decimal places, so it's 1.00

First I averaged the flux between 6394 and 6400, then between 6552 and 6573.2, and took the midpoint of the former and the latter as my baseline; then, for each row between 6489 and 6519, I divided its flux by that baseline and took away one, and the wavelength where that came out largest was 6508.43 angstrom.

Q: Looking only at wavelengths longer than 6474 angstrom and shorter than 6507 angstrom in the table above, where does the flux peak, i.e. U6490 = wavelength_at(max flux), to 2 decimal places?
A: 6475.54 angstrom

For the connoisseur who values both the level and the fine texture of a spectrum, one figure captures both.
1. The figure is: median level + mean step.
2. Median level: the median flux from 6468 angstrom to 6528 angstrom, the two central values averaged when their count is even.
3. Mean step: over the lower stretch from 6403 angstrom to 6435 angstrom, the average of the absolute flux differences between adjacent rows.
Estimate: 1.78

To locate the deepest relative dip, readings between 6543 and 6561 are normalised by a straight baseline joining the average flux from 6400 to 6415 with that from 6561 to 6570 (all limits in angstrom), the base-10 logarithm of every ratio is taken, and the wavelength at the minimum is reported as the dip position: 6544.50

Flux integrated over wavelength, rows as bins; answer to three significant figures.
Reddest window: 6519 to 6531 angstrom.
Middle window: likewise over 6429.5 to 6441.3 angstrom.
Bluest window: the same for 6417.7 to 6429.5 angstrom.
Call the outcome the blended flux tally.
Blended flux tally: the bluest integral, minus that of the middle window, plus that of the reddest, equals 20.5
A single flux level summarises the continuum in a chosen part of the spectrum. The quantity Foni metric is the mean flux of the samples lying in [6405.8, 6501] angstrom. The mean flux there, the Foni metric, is 1.73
